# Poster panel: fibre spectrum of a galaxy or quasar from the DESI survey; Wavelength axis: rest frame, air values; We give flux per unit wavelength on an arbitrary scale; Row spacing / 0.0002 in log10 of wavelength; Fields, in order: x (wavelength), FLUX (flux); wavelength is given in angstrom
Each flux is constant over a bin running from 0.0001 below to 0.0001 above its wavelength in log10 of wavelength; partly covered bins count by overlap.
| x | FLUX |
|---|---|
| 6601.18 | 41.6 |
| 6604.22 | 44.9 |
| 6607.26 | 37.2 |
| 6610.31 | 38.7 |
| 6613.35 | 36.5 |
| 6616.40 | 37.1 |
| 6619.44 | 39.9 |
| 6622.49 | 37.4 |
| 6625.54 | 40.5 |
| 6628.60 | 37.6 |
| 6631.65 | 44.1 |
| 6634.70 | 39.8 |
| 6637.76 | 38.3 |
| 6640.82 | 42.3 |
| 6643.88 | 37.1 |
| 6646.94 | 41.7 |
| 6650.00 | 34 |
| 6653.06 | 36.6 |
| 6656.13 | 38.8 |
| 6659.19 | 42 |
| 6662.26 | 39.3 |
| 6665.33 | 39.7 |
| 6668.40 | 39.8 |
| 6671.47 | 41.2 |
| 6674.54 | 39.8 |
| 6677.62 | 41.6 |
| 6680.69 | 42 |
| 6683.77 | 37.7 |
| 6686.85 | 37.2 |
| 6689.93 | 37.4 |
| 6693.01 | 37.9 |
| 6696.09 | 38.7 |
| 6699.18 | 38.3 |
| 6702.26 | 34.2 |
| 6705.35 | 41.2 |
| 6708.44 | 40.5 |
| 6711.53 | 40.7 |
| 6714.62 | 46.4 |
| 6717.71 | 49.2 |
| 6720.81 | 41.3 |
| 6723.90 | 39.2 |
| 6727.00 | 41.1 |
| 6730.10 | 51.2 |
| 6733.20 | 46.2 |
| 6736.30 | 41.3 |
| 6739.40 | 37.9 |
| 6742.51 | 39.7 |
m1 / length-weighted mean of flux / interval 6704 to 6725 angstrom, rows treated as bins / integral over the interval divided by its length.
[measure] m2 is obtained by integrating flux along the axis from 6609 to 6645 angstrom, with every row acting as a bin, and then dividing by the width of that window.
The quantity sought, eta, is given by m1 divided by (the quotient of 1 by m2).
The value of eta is 1673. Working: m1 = 42.7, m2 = 39.1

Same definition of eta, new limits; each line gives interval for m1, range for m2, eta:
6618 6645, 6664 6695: 1565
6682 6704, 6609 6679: 1470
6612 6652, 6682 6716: 1522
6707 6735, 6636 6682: 1741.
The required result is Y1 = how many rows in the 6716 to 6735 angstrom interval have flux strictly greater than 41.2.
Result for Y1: 4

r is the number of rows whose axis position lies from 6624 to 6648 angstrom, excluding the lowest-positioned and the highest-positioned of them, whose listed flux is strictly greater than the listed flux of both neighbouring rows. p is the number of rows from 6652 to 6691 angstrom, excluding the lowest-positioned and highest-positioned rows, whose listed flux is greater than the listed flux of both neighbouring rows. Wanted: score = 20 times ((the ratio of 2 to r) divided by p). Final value 7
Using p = 3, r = 2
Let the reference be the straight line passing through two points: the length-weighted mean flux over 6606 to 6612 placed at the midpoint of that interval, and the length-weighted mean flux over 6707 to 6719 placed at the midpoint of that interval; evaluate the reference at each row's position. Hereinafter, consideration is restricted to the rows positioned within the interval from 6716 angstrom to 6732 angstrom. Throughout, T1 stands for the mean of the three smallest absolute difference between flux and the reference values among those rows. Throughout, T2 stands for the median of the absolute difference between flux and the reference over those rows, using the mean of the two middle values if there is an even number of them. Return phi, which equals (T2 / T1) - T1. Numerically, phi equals -3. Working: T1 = 4.0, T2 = 4.8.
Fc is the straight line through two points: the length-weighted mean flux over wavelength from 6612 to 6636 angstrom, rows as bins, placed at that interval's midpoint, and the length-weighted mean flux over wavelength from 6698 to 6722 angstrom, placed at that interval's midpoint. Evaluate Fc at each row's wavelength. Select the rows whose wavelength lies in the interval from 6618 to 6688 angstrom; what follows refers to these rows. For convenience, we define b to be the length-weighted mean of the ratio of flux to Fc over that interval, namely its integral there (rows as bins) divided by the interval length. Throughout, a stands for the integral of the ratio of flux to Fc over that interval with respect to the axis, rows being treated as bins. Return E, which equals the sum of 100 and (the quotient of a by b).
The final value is 170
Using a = 69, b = 0.99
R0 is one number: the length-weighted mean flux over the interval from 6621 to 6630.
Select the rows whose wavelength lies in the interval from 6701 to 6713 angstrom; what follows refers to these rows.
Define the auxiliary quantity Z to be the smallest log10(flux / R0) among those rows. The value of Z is -0.051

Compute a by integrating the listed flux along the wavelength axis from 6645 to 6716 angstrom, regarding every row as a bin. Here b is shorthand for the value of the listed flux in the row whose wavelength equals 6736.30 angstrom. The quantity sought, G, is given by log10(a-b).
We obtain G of 3.44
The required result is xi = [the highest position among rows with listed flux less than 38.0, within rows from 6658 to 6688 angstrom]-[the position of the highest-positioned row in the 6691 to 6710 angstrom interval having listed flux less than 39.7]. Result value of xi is -15.4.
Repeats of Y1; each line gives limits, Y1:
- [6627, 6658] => 3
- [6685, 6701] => 0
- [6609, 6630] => 0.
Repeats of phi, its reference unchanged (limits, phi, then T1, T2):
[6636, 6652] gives 0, 1.8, 2.5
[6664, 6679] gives 1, 0.8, 1.6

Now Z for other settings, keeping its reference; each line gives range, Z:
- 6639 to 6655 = -0.054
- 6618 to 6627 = -0.012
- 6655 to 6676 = 0.004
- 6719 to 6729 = 0.008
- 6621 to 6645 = -0.016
